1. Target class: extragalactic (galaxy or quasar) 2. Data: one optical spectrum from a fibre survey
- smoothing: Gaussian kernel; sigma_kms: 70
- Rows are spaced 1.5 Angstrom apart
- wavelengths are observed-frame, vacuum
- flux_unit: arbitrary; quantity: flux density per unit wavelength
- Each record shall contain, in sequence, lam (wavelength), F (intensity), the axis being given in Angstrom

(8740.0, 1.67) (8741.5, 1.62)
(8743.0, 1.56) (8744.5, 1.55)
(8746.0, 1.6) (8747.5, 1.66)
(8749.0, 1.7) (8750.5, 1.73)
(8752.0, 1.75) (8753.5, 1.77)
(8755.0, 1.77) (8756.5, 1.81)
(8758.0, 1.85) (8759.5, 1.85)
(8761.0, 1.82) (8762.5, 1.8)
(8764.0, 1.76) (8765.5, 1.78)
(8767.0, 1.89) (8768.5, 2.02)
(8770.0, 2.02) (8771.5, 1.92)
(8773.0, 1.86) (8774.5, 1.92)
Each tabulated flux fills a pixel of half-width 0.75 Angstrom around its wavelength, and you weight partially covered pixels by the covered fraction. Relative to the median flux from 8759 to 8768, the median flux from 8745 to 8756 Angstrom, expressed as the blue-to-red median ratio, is 0.96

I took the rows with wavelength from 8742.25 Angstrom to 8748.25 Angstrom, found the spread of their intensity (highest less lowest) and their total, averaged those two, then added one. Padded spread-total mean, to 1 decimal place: 4.2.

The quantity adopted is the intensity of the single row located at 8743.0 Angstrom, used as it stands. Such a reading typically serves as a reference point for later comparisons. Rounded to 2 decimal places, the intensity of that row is 1.56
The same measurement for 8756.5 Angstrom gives 1.81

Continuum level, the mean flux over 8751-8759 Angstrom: 1.79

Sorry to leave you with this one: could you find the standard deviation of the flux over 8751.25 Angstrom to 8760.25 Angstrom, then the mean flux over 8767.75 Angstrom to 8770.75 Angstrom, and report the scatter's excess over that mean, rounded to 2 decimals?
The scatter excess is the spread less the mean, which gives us -1.98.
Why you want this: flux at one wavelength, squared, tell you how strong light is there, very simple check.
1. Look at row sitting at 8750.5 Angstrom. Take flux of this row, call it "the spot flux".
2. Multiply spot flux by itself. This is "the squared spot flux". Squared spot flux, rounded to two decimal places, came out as 2.99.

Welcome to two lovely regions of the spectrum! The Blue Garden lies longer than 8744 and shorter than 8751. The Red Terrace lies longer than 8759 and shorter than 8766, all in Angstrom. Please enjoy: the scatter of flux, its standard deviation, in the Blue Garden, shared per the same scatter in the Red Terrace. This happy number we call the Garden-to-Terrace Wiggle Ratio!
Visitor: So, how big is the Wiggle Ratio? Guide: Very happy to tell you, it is 2.1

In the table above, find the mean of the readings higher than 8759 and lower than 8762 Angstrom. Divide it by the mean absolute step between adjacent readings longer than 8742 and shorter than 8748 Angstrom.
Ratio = 46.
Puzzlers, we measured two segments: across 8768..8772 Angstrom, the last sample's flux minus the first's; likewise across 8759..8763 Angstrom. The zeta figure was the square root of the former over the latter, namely 1.41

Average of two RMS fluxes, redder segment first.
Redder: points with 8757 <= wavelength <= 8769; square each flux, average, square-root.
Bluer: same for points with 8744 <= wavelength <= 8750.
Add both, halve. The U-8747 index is 1.74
